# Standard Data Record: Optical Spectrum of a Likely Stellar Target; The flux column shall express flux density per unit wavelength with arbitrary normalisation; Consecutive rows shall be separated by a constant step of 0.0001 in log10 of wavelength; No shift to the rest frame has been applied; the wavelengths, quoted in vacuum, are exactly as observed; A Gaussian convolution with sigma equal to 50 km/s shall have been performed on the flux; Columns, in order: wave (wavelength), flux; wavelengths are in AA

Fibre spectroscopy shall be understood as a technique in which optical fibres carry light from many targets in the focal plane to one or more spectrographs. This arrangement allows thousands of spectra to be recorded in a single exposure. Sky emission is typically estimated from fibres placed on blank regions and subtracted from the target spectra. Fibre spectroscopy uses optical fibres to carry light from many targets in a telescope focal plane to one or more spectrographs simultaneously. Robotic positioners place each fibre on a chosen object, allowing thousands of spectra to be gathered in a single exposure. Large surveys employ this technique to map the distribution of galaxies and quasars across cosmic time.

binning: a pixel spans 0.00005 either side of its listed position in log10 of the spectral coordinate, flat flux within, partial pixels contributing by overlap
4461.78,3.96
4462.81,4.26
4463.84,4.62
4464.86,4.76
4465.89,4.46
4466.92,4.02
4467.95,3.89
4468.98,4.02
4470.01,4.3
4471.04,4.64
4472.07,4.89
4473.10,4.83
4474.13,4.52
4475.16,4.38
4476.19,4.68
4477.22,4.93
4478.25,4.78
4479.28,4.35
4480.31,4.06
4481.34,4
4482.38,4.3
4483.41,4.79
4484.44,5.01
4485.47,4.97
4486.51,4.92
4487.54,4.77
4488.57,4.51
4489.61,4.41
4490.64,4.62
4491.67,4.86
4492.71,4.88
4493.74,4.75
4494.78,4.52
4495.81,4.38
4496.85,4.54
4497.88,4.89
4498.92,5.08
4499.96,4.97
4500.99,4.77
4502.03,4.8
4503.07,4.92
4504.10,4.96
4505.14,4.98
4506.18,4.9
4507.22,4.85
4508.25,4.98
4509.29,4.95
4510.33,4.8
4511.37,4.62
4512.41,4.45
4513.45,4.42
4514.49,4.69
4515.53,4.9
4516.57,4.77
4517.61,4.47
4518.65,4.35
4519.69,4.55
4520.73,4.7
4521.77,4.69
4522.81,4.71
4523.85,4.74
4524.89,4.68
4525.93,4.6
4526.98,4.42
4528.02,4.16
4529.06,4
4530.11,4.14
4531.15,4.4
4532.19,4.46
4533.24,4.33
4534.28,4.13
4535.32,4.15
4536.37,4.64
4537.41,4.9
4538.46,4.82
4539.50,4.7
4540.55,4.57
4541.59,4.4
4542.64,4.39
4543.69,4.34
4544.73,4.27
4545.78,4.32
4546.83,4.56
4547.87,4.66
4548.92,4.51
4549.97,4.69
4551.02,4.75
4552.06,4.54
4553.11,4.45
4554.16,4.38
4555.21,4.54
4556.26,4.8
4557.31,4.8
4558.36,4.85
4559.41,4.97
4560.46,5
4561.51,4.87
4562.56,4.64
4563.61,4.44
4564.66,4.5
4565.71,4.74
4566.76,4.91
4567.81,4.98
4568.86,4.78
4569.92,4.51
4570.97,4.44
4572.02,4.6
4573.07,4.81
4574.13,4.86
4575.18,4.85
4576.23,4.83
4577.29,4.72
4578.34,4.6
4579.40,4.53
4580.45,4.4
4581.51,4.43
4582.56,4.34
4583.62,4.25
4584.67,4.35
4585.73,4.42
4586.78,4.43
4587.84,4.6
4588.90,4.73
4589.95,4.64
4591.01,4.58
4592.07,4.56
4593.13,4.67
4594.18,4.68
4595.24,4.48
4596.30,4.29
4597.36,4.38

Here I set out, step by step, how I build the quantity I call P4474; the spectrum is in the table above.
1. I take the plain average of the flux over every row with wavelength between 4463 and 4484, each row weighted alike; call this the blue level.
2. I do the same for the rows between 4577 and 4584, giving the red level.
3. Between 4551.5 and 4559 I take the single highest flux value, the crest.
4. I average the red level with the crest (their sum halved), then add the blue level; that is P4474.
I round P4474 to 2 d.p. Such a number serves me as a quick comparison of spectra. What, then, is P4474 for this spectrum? 9.12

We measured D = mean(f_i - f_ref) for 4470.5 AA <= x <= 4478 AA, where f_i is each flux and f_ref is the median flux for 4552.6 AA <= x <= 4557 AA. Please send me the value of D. 0.20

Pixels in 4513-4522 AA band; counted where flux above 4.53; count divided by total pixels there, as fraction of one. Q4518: 0.67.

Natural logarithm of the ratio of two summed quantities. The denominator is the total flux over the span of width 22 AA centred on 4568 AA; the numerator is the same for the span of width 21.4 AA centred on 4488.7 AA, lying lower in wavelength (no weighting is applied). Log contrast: -0.02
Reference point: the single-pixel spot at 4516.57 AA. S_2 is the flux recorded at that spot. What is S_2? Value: 4.77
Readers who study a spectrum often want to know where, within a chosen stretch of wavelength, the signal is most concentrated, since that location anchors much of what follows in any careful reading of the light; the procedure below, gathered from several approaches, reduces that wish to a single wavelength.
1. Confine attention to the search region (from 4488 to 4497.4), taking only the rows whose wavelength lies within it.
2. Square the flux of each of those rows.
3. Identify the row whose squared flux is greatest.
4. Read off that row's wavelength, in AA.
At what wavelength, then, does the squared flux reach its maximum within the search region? 4492.71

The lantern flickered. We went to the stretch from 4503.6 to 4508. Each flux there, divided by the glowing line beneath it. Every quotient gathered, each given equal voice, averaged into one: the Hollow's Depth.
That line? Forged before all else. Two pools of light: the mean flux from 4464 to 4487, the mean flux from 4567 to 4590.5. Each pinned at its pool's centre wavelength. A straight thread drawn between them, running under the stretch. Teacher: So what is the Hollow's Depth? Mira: 1.08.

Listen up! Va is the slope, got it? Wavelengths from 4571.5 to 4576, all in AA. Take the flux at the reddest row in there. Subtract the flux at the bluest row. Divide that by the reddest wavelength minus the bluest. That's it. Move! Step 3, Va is 0.079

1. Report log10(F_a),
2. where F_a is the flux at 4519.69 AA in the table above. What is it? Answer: 0.658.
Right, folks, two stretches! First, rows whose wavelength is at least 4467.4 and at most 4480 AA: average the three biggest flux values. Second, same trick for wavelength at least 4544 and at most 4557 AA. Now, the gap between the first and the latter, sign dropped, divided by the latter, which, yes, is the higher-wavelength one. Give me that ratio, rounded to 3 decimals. 0.029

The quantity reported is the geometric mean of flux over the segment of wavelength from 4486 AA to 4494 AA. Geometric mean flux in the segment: 4.71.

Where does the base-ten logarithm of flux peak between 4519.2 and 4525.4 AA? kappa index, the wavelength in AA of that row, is 4523.85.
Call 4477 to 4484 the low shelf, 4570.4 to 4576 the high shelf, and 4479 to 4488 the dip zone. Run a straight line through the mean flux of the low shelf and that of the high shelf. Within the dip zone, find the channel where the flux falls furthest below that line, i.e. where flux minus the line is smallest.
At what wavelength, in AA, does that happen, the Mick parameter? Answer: 4481.34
